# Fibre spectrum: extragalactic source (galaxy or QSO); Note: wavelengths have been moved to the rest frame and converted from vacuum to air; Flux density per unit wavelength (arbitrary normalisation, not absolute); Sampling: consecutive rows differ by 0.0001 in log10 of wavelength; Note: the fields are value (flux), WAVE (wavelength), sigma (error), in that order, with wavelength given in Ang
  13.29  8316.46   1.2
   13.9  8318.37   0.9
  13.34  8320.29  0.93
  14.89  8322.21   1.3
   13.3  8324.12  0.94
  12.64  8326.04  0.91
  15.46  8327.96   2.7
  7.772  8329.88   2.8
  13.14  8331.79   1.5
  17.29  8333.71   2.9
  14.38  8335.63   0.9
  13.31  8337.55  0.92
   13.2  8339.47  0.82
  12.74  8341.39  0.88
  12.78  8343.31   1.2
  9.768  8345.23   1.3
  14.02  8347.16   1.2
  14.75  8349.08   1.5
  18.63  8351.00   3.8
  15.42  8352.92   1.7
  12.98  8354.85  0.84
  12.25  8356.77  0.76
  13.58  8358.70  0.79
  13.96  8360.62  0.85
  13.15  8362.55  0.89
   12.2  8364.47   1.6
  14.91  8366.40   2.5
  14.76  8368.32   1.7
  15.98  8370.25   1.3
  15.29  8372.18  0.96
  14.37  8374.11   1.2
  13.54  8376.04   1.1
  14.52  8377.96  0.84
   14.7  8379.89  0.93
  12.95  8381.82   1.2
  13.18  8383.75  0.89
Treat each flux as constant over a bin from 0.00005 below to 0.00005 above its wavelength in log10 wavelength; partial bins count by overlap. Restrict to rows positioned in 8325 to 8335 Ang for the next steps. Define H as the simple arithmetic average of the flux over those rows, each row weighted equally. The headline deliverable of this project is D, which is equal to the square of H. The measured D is 176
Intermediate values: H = 13.3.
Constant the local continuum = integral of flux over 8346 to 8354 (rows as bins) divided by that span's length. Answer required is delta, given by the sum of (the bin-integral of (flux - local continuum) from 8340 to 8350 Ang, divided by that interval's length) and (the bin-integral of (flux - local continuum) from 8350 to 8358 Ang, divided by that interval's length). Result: -3.4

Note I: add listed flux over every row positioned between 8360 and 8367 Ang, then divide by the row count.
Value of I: 13.6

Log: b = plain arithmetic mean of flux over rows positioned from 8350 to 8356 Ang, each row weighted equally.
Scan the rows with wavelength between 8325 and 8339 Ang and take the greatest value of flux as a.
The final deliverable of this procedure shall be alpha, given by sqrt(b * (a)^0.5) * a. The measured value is 140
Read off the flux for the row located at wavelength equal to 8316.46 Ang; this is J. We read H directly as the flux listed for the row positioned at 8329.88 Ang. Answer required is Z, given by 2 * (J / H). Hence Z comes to 3.4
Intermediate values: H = 7.772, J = 13.29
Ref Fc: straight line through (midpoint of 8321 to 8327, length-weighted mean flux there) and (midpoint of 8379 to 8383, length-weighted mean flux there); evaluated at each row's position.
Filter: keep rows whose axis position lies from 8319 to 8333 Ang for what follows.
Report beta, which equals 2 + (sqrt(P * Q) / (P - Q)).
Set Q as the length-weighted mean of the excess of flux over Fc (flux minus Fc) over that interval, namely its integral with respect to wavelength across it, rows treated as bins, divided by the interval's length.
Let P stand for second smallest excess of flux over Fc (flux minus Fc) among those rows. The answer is 0.1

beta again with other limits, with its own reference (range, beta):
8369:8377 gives 0.1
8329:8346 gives 1.4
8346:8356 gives 1.3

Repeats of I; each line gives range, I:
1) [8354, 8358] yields 12.6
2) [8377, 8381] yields 14.6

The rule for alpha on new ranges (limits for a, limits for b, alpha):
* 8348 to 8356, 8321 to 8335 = 142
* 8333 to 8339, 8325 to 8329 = 132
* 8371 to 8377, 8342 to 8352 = 113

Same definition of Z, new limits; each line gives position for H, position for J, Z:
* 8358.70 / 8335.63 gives 2.1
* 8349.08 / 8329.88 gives 1.1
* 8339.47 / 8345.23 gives 1.5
